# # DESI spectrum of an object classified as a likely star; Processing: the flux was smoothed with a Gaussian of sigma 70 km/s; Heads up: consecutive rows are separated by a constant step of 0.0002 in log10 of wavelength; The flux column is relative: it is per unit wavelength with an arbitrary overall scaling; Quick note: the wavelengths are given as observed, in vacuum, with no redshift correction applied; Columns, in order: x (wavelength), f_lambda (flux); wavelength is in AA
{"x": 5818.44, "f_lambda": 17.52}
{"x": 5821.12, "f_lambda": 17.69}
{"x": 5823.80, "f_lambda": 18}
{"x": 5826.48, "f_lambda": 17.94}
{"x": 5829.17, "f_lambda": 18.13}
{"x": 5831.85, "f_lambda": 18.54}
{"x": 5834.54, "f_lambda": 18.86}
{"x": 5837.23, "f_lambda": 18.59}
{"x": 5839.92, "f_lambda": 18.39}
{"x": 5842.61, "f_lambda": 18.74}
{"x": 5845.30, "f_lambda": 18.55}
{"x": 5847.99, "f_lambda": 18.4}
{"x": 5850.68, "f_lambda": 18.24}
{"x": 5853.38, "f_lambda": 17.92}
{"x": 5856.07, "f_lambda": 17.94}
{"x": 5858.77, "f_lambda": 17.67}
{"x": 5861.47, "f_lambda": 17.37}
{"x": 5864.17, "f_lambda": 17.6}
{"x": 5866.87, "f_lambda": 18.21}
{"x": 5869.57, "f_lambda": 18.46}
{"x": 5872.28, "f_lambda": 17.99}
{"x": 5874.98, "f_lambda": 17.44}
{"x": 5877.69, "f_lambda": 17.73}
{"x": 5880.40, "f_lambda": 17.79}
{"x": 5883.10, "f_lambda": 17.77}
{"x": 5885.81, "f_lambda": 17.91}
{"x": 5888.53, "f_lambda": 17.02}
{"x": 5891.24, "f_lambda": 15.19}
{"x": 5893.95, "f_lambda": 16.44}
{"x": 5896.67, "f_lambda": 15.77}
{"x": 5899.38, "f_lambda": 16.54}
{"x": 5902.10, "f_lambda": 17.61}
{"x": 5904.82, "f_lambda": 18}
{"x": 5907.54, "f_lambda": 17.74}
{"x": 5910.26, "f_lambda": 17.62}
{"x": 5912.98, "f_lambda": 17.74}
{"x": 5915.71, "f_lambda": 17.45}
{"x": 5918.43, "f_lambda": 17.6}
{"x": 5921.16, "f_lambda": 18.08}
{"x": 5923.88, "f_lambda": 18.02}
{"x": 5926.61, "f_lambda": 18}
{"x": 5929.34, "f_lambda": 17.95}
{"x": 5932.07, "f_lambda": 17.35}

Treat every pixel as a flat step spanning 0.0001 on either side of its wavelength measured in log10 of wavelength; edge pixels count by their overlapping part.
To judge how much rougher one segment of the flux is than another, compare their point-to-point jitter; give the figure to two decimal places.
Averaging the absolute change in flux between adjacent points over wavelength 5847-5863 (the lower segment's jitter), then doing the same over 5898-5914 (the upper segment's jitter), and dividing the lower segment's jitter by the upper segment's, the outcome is 0.55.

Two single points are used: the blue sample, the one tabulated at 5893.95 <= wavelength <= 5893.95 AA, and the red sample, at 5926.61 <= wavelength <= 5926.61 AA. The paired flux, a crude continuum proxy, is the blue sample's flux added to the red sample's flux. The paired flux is 34.4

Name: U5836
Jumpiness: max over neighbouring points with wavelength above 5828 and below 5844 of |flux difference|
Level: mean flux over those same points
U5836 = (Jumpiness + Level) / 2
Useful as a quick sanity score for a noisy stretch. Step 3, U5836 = 9.48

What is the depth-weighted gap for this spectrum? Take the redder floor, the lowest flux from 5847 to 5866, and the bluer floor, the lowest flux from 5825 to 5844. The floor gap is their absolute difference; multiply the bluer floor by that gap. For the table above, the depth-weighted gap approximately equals 10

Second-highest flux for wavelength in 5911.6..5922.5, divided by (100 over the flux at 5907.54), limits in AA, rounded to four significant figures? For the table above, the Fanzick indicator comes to 3.147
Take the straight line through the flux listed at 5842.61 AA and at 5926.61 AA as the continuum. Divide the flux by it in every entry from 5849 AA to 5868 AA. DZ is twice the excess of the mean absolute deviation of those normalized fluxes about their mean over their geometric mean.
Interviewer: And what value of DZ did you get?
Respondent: -1.89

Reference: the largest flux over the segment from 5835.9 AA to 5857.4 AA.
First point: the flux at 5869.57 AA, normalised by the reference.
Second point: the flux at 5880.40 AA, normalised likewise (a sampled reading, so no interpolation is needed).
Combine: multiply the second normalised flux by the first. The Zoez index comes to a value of 0.935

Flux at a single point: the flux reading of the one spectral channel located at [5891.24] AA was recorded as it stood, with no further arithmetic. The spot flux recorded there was 15.19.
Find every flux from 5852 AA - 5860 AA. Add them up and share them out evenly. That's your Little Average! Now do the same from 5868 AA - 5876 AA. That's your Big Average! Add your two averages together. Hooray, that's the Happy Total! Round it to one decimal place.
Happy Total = 35.8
